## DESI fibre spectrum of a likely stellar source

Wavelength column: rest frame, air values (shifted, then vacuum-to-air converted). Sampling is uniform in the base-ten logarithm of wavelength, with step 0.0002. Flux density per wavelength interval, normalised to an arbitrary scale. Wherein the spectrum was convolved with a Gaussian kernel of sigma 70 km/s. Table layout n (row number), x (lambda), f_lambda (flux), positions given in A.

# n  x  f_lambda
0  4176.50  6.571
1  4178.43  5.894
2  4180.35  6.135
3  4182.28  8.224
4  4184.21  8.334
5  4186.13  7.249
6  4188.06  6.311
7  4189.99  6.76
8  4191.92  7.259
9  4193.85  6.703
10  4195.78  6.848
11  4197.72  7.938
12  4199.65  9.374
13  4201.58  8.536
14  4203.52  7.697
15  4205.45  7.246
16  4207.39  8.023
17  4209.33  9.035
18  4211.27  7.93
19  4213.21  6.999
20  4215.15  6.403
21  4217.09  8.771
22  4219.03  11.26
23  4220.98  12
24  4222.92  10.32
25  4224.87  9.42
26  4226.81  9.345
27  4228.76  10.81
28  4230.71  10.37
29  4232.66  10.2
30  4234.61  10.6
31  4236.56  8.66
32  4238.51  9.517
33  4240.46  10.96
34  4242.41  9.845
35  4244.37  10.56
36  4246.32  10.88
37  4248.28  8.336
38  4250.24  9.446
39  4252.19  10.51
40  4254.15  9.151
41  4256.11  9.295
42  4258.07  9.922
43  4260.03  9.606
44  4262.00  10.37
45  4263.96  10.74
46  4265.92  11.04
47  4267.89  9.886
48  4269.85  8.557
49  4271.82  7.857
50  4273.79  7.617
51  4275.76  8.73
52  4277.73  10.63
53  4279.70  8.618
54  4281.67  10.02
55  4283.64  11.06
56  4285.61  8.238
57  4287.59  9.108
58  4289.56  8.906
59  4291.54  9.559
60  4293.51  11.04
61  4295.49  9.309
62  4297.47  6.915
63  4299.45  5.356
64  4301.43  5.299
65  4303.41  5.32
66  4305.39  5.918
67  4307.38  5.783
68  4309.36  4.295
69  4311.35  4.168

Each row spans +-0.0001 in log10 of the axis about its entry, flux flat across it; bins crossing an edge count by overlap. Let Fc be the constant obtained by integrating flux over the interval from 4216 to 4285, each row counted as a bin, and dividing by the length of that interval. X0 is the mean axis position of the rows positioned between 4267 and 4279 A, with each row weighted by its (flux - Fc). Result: 4272.1 A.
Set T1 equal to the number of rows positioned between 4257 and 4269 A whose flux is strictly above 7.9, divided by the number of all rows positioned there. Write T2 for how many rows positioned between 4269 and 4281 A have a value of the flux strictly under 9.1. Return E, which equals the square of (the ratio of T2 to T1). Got 25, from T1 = 1.0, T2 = 5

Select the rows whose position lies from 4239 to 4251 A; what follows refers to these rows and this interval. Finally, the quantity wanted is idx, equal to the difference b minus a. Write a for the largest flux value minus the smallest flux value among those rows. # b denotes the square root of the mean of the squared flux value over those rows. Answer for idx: 7.4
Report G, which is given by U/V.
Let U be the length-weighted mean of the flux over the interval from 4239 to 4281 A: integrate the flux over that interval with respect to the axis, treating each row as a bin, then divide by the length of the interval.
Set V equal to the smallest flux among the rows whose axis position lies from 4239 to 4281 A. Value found 1.27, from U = 9.6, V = 7.617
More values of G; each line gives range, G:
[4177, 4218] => 1.27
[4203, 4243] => 1.46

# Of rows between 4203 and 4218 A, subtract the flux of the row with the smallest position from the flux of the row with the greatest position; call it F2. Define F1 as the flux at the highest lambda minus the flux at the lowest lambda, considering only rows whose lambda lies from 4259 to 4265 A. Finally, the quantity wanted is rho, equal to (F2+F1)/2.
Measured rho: 1.1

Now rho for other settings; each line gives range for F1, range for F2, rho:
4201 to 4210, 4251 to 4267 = 0.5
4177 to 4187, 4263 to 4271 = -0.4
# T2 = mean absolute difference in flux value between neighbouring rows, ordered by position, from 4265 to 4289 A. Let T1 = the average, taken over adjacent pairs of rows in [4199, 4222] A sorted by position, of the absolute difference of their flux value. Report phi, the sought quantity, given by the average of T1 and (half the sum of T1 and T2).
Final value 1.16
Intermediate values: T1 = 1.10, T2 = 1.3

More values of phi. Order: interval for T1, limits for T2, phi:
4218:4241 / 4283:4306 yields 0.97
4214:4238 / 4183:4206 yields 1.05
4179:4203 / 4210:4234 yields 0.90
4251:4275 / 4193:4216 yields 0.71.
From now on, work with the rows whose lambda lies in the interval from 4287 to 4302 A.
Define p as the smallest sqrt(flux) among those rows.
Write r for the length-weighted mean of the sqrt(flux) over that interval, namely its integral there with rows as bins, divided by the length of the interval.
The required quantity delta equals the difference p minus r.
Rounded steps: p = 2.30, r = 2.85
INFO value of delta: -0.55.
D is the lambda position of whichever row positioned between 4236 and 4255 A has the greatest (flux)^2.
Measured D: 4240.46 A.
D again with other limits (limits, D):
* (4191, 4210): 4199.65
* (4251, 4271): 4265.92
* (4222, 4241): 4240.46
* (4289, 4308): 4293.51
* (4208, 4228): 4220.98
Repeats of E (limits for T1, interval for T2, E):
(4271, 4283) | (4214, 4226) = 9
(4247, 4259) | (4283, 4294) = 4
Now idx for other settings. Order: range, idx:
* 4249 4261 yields 8.3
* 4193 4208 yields 5.2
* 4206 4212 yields 7.2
